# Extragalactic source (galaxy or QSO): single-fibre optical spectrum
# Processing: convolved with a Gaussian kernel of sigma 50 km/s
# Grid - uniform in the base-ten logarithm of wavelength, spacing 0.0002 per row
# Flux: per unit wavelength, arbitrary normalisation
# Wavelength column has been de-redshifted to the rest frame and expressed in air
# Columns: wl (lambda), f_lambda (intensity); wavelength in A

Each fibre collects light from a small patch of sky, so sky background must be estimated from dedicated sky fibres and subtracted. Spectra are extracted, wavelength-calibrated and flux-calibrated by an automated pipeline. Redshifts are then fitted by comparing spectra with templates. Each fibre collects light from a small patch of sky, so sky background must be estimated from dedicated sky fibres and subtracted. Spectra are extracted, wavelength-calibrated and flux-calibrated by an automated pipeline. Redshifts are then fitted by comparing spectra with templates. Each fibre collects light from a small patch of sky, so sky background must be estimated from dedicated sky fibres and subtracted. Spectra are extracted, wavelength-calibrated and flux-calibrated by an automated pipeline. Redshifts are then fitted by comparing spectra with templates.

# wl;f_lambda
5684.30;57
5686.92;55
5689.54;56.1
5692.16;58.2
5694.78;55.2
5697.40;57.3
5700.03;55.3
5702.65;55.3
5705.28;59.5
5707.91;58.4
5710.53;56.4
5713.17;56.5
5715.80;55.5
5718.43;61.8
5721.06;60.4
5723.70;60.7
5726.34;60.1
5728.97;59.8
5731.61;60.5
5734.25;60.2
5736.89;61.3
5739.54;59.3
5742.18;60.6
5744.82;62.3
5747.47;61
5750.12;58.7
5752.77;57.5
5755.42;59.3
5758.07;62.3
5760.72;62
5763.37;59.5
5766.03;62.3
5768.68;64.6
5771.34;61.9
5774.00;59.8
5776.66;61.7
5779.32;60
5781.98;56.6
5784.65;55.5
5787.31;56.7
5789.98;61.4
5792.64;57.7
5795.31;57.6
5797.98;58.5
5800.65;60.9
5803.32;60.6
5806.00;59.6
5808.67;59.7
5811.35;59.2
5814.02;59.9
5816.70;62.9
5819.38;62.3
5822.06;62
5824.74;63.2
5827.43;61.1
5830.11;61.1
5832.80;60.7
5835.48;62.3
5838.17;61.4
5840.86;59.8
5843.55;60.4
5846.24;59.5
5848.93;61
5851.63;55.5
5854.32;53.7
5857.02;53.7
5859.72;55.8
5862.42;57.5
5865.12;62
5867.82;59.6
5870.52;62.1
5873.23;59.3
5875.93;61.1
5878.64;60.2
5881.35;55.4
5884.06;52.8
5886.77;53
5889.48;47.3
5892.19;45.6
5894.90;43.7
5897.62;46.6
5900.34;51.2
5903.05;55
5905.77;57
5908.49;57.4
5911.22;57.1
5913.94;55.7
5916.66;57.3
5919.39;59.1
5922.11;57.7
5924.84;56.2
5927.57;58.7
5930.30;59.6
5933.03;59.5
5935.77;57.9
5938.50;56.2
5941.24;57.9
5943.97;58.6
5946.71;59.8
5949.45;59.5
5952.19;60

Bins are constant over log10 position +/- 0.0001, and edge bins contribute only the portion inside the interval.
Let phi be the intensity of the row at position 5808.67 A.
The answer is 59.7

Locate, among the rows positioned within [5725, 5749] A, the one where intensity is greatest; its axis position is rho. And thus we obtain 5744.82 A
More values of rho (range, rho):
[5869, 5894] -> 5870.52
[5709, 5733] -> 5718.43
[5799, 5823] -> 5816.70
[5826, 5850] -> 5835.48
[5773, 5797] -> 5776.66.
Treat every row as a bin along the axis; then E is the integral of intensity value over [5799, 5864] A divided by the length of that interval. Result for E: 59.7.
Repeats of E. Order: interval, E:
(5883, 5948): 55.1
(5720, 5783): 60.5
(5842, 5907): 55.4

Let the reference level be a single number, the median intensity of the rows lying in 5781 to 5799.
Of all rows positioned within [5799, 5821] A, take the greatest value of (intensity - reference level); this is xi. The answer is 5.3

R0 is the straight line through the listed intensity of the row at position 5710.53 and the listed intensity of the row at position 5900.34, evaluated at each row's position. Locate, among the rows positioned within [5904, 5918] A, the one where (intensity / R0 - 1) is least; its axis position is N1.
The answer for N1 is 5913.94 A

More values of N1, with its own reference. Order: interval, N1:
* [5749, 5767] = 5752.77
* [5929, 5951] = 5938.50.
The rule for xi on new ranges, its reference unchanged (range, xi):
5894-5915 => -0.2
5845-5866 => 4.4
